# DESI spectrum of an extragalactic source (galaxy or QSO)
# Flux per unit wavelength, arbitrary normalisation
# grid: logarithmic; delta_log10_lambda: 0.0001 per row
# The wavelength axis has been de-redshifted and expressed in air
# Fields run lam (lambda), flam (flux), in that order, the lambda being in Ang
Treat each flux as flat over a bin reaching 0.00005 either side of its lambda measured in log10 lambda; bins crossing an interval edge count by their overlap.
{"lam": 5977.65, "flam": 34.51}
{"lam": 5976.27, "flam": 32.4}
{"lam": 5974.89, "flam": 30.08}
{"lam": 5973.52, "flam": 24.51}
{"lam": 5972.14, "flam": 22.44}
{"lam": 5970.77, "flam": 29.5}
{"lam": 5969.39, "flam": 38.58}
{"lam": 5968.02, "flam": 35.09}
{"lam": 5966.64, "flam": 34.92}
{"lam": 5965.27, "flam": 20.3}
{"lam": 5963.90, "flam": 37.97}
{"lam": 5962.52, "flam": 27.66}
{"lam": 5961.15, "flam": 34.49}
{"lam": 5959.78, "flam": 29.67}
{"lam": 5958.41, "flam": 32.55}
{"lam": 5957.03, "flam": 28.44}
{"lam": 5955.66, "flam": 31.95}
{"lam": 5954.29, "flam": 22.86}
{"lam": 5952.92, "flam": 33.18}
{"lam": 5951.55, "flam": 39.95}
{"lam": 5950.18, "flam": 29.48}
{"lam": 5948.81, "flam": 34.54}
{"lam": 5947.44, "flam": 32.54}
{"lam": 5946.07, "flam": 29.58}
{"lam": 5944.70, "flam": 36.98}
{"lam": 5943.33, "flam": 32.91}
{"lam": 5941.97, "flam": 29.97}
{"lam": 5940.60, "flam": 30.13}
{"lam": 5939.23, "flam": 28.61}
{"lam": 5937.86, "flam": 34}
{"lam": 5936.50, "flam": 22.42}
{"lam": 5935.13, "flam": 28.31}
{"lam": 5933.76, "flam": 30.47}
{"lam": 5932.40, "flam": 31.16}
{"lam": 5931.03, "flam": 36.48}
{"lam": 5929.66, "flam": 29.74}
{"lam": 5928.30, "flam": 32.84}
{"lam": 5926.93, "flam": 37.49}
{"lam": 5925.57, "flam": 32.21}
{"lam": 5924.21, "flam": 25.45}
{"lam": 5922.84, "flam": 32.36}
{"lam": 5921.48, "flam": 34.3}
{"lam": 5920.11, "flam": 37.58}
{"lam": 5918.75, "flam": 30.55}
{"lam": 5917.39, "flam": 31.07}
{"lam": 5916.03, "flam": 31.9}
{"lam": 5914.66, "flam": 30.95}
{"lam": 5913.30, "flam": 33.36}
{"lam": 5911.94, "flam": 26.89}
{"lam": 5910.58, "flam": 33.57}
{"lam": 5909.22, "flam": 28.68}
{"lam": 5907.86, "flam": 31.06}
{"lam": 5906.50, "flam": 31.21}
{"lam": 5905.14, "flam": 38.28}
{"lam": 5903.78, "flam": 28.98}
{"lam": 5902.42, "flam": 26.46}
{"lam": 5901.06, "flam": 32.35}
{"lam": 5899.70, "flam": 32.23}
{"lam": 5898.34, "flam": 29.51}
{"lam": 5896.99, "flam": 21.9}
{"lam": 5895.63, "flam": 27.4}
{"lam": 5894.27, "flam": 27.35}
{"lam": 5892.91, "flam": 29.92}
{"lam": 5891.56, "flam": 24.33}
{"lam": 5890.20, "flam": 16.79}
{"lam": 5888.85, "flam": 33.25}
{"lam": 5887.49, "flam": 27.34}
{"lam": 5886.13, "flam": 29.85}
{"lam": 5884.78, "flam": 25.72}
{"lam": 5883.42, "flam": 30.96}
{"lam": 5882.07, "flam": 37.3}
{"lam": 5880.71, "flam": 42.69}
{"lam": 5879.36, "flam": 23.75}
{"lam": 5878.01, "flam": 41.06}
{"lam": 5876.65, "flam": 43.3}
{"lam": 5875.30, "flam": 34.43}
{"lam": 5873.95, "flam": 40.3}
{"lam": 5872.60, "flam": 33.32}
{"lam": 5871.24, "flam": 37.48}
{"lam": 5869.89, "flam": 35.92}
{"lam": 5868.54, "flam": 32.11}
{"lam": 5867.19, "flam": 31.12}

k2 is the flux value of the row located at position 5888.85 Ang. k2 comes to 33.25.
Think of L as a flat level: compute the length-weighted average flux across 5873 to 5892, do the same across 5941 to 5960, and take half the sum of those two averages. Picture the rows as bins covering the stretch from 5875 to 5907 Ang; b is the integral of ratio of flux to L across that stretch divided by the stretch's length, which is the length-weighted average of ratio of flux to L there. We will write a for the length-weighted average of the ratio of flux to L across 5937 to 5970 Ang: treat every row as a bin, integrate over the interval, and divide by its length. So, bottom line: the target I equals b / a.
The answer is 0.96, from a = 0.994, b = 0.955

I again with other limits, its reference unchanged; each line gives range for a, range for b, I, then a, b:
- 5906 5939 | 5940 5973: 1.00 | 0.979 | 0.981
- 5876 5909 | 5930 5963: 1.02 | 0.951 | 0.973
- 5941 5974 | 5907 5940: 1.00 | 0.976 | 0.976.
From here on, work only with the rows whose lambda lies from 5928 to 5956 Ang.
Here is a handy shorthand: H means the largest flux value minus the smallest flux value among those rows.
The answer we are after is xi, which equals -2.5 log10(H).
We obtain -3.11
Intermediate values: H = 17.5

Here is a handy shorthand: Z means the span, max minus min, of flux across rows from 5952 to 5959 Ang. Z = 10.3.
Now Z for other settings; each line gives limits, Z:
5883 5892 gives 16.5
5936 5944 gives 11.6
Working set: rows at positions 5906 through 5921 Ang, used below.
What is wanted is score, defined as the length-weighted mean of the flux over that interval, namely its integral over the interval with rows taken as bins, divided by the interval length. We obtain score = 31.6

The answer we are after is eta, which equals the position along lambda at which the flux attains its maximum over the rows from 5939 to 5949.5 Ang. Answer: 5944.70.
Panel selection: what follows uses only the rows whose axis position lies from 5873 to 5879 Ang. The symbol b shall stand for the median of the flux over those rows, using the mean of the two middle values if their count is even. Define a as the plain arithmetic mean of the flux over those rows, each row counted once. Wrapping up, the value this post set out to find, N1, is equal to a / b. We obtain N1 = 0.98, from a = 39.8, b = 41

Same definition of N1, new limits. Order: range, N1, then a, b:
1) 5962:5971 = 0.92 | 32.0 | 35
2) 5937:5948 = 1.02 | 31.8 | 31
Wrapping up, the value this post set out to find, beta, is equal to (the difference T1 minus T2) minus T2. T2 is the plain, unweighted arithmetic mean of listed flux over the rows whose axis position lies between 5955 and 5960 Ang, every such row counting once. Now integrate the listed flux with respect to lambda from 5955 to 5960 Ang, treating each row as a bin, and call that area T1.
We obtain 92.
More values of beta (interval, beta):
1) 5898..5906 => 188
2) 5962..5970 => 195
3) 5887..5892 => 76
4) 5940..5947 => 160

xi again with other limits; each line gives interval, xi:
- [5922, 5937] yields -2.95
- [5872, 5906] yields -3.56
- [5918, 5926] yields -2.71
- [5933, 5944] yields -2.66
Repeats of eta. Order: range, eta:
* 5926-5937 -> 5926.93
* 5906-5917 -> 5910.58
